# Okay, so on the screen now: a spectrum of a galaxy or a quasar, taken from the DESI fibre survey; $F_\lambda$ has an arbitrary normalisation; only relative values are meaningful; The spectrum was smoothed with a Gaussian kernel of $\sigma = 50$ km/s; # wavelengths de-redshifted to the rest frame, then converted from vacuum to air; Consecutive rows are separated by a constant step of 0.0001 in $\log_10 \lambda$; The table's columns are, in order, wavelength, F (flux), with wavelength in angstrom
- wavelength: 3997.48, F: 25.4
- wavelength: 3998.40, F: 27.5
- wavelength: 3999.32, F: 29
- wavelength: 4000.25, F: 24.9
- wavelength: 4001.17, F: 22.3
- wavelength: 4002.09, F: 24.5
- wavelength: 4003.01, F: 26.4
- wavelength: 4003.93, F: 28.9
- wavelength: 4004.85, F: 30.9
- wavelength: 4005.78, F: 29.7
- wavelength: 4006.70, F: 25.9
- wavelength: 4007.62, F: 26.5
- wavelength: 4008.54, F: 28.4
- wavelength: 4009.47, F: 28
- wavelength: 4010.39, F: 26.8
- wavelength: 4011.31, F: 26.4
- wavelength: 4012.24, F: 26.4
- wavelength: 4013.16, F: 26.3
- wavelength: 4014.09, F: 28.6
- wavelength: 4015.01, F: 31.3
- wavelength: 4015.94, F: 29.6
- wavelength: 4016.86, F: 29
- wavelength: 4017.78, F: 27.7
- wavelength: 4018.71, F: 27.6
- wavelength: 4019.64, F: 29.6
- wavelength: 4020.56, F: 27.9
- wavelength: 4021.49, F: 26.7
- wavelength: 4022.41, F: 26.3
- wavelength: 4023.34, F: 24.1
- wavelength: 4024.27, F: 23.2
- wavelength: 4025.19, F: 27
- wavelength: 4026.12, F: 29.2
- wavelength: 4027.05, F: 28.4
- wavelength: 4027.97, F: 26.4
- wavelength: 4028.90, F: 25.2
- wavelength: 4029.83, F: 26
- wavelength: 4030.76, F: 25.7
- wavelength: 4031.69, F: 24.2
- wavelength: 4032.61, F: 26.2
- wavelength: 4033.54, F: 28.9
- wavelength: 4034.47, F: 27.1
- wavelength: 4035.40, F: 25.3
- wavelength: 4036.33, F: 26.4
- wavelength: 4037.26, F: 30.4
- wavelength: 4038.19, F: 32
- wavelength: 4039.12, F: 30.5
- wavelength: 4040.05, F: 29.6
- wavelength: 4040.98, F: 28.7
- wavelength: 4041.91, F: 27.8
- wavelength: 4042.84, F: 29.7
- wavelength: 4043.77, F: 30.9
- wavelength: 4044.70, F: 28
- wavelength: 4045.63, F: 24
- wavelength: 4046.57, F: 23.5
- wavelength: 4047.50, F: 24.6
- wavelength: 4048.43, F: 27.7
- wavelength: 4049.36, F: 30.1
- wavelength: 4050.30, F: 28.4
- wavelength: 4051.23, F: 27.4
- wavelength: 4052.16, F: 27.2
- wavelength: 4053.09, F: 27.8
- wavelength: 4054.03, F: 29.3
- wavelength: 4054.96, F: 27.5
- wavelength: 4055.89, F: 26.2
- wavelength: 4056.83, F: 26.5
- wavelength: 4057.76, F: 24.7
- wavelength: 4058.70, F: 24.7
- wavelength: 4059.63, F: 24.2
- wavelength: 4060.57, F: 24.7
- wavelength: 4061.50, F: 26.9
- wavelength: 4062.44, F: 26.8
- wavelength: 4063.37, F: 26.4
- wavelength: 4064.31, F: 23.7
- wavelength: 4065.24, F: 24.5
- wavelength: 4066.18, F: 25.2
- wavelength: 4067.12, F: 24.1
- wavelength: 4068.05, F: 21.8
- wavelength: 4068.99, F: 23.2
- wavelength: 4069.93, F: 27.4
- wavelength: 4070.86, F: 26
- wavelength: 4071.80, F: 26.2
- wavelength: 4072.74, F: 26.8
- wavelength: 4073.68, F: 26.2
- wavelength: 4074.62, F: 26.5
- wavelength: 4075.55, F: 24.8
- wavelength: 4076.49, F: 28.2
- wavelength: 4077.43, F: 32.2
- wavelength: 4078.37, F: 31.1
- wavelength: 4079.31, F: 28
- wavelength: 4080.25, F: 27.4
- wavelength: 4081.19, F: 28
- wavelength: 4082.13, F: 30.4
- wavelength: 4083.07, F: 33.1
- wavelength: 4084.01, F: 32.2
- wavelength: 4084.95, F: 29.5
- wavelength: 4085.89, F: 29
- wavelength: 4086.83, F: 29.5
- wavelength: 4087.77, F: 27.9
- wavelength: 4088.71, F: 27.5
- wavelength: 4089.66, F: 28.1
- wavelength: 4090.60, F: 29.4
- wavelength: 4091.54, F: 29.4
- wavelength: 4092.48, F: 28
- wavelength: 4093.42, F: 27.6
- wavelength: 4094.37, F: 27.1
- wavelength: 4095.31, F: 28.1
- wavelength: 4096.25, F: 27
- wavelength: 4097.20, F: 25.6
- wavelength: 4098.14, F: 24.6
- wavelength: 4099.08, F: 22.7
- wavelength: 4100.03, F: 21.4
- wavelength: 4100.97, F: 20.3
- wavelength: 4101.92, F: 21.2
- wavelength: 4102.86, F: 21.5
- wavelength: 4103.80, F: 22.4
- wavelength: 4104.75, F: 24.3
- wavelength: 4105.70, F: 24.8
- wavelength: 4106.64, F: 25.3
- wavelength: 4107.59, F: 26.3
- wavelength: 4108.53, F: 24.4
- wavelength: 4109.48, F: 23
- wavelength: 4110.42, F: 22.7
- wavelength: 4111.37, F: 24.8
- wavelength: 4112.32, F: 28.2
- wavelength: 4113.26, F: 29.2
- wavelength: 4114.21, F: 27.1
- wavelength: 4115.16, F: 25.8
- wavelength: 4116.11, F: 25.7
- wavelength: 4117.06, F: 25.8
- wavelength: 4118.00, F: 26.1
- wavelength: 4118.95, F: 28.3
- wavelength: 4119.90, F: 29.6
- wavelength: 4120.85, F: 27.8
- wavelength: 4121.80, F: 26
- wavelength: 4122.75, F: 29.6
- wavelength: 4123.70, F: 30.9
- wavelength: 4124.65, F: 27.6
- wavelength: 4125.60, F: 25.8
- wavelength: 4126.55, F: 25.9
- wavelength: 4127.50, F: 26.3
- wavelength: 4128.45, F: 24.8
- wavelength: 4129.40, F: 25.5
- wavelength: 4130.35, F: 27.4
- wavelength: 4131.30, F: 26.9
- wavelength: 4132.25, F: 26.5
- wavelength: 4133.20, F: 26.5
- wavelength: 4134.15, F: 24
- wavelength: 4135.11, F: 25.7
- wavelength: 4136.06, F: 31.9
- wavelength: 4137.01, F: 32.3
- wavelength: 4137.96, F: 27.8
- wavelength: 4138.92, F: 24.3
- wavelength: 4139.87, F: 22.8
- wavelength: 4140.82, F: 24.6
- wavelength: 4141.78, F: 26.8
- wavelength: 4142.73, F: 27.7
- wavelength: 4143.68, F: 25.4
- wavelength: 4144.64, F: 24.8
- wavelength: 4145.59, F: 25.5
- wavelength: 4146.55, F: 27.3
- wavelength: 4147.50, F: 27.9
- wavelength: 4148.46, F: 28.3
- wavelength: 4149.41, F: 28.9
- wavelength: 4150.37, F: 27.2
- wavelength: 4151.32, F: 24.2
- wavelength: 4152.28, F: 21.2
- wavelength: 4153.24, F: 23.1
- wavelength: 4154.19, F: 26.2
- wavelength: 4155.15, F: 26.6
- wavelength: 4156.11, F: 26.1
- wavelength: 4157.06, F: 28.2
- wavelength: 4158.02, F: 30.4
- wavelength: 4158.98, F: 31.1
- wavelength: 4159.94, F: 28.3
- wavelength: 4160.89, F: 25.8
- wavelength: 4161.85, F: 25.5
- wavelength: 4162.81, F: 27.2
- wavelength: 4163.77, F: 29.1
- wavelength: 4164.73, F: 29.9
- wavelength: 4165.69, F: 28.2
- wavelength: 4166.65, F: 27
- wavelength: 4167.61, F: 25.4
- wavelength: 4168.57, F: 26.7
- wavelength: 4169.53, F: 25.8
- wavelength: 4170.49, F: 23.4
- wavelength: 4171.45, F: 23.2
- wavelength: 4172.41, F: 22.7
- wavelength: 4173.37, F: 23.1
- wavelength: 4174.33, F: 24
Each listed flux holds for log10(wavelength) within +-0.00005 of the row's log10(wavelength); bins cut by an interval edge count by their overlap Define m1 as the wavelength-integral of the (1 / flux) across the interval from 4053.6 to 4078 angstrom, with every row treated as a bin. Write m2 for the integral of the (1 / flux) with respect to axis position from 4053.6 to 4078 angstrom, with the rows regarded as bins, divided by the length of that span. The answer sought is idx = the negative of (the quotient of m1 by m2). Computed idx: -24.4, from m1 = 0.945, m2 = 0.0387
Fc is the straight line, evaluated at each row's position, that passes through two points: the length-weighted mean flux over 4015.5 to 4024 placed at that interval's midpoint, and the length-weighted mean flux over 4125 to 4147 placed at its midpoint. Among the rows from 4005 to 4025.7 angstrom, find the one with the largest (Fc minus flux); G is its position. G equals 4024.27 angstrom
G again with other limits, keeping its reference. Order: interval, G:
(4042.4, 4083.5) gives 4068.05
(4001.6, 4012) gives 4002.09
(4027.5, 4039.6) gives 4031.69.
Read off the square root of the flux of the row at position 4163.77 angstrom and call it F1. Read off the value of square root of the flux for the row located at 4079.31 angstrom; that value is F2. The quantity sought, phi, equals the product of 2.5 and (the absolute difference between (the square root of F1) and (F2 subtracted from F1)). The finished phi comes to 5.55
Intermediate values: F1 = 5.39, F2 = 5.29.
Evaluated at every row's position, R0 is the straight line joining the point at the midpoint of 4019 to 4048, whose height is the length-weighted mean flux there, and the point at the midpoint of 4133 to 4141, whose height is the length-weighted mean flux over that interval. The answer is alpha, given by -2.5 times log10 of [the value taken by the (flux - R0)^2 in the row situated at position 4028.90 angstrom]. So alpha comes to -1.5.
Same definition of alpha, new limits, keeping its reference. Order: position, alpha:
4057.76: -1.9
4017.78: 1.9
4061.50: 3.7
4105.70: -1.6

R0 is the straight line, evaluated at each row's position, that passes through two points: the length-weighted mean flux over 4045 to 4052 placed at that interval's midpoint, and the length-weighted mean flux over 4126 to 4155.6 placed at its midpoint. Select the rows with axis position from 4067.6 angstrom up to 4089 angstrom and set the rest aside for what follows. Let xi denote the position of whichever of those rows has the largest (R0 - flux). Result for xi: 4068.05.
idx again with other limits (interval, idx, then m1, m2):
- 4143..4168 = -25.0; 0.936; 0.0374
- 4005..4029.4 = -24.4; 0.893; 0.0366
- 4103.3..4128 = -24.7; 0.946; 0.0383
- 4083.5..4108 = -24.5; 0.949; 0.0387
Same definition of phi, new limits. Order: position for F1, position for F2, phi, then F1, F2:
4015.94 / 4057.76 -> 4.65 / 5.44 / 4.97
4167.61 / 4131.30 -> 5.98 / 5.04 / 5.19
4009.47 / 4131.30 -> 5.49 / 5.29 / 5.19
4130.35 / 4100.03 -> 4.20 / 5.23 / 4.63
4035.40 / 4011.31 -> 5.88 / 5.03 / 5.14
